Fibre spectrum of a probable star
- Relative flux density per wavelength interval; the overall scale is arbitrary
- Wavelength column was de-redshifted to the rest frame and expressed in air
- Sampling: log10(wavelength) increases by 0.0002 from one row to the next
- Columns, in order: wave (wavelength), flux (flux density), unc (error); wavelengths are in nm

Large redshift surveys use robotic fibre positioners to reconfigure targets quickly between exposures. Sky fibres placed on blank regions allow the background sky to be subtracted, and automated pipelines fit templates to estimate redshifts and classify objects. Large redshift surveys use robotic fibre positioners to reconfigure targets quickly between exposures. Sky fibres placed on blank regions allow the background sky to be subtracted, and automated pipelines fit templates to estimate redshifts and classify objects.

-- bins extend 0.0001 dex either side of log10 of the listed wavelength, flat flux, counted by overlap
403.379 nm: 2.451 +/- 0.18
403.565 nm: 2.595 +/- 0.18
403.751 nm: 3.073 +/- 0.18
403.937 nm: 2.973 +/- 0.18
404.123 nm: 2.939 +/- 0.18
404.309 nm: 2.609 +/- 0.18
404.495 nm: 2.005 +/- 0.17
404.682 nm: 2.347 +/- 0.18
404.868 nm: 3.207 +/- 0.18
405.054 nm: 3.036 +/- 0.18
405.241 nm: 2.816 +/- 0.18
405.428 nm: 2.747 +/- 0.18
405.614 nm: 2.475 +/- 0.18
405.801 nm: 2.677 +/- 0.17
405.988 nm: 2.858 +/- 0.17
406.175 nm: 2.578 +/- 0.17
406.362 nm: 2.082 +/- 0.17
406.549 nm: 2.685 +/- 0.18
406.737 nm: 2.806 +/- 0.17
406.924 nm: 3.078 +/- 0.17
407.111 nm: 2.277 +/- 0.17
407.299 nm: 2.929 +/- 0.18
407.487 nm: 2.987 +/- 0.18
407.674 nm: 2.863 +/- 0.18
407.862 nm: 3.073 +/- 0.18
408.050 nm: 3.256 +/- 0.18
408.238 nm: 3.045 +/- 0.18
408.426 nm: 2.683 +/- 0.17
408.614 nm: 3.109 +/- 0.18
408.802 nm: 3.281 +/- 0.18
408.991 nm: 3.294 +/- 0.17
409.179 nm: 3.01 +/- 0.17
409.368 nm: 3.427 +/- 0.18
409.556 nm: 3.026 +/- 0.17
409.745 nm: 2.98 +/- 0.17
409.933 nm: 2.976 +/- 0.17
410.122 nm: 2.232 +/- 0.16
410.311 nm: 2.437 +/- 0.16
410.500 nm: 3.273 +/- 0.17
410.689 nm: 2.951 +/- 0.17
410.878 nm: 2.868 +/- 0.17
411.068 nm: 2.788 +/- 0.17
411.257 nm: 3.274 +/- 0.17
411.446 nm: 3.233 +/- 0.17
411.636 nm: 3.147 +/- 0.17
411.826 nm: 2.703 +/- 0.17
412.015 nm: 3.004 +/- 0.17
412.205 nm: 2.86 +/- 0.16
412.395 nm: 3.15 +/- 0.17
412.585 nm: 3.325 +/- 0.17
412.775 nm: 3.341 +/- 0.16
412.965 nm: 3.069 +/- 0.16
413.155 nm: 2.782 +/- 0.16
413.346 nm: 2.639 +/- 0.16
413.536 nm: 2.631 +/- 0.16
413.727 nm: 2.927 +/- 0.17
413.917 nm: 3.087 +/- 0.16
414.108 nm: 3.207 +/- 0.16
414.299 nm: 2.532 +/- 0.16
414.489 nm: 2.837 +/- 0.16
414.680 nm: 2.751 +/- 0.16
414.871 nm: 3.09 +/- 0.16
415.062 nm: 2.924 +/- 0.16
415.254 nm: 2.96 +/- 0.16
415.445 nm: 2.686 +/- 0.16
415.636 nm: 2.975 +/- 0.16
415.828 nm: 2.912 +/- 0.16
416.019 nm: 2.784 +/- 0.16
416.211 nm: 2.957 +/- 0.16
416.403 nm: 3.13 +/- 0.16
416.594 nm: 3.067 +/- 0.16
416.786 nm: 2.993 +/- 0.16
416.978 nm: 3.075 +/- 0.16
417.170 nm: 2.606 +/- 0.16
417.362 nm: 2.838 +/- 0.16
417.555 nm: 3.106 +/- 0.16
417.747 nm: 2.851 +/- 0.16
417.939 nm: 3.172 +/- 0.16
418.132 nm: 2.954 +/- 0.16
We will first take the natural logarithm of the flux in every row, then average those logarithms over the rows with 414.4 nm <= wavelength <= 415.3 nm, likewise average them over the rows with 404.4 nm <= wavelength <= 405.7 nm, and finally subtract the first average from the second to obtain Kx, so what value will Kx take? -0.10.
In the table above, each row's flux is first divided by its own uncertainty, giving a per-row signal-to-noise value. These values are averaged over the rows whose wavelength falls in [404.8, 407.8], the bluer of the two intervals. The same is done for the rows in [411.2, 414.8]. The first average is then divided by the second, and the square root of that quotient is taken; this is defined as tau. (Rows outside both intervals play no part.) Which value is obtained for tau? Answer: 0.931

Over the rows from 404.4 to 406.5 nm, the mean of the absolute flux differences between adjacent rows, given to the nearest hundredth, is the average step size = 0.31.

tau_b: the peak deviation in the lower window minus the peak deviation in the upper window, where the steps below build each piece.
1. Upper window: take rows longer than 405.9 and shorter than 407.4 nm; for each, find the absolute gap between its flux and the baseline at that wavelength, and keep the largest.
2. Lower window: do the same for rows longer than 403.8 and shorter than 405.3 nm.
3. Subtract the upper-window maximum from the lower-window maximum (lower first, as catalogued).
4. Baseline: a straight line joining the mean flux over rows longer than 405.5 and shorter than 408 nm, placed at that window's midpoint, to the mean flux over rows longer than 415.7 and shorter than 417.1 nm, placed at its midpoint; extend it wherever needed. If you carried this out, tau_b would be 0.03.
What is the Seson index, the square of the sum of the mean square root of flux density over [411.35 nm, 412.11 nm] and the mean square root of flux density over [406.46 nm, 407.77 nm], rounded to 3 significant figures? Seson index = 11.6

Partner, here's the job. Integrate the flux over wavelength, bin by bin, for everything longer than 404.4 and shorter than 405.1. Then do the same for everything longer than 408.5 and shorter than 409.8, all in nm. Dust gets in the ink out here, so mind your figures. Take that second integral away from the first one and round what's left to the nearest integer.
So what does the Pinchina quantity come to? -2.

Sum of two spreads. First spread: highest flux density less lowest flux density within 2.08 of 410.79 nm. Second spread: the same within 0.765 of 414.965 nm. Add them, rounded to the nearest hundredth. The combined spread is 1.75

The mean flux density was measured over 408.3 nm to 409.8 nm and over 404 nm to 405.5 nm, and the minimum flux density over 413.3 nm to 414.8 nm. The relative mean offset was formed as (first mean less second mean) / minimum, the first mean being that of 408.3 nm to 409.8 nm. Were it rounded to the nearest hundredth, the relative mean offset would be 0.15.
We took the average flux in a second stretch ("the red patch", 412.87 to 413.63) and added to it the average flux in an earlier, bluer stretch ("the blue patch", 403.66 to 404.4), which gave 5.68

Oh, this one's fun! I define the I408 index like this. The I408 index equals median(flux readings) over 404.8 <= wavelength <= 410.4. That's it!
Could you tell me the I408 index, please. 2.95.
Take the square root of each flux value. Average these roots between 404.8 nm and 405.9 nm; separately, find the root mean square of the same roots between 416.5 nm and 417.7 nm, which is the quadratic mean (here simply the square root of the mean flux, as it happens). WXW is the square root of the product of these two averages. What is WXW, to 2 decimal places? 1.70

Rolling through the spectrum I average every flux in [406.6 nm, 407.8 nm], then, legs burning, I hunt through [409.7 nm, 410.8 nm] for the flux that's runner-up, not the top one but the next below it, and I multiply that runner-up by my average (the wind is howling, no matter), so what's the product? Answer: 8.4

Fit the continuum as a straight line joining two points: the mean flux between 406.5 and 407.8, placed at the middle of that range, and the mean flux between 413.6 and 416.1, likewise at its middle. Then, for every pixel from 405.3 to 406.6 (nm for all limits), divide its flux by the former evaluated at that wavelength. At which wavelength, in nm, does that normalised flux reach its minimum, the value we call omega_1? 406.362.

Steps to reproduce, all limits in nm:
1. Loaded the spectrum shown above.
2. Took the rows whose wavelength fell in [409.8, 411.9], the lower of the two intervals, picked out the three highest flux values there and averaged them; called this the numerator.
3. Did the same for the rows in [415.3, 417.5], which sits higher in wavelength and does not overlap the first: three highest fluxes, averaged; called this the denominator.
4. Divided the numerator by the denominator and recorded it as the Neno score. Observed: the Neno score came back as 1.05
